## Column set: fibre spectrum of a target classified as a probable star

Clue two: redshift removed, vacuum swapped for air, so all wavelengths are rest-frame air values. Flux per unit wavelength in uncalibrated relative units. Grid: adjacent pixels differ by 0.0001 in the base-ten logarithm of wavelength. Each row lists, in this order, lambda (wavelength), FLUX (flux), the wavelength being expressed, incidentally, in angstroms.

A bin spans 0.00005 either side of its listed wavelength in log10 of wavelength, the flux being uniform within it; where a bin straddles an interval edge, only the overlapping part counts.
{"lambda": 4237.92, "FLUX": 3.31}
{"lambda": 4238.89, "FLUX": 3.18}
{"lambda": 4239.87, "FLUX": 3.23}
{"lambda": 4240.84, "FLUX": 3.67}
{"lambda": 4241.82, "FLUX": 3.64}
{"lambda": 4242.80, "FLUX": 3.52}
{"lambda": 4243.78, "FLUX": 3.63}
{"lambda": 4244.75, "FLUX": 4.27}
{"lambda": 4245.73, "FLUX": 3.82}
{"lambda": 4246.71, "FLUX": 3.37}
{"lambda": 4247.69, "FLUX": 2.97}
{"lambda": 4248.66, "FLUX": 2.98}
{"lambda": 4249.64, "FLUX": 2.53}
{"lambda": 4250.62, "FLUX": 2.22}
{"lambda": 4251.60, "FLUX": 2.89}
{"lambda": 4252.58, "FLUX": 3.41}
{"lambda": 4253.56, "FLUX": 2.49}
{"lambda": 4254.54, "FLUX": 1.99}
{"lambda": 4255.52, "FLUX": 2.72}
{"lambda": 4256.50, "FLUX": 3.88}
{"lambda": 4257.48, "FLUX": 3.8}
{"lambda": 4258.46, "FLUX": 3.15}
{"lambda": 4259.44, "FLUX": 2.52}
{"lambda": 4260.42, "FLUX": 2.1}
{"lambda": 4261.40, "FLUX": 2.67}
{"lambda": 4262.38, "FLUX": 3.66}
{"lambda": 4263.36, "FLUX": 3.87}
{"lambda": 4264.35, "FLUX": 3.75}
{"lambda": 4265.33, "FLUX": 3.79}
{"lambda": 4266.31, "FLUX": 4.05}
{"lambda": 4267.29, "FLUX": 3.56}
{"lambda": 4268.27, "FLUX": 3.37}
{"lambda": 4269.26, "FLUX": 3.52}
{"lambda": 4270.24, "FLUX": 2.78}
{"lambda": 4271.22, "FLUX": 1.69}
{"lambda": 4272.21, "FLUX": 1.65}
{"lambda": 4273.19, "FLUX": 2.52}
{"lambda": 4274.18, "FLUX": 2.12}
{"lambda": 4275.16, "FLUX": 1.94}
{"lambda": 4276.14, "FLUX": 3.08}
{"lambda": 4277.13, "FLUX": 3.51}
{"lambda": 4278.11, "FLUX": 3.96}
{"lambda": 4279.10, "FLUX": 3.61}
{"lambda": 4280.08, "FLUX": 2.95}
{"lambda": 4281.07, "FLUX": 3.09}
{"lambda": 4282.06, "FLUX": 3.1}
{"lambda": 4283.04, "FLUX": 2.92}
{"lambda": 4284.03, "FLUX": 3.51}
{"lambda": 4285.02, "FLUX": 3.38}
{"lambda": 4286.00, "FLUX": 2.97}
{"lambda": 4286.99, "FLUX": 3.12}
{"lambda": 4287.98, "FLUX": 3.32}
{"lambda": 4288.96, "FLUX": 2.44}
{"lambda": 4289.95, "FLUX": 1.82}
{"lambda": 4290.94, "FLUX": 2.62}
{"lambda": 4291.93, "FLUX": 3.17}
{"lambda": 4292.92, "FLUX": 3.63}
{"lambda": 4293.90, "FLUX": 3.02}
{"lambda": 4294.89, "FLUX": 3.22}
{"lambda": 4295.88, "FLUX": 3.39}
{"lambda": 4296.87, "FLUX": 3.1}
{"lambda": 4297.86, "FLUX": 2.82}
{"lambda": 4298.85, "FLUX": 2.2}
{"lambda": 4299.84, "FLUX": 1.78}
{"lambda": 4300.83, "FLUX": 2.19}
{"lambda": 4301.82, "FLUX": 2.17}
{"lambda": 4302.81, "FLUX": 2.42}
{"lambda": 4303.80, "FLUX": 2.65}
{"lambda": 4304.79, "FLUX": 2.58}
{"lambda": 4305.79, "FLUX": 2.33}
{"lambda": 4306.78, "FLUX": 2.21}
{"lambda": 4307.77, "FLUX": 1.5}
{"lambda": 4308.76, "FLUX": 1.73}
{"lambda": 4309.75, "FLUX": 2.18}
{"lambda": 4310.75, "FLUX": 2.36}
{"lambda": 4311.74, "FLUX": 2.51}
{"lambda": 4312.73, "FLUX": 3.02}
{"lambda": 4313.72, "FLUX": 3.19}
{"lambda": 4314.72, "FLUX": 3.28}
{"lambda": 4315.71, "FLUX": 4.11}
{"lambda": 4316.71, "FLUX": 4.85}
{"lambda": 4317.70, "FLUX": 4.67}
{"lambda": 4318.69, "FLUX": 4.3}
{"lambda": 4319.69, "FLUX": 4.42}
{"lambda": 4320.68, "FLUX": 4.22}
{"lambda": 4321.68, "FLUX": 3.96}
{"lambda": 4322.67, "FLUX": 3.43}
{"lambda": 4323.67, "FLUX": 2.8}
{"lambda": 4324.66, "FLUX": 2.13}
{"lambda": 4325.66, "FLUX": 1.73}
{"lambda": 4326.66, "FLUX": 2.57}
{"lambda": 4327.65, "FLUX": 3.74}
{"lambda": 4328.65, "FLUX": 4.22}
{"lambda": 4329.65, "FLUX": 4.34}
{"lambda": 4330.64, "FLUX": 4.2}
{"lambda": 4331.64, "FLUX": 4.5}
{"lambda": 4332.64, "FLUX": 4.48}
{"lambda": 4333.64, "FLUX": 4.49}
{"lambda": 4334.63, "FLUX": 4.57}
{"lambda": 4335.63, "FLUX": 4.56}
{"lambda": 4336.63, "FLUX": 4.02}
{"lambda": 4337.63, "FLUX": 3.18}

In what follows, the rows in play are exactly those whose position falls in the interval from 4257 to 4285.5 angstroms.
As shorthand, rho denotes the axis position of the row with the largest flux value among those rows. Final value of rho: 4266.31 angstroms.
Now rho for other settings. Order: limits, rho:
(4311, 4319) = 4316.71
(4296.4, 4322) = 4316.71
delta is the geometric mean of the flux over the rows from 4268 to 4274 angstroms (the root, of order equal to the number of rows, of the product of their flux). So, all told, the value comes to 2.5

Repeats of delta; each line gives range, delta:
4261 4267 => 3.6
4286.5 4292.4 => 2.7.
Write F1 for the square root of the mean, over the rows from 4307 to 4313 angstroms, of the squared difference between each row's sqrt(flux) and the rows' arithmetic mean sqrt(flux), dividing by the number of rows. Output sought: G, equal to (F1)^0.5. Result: 0.412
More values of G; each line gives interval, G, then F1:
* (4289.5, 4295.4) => 0.421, 0.18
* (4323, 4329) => 0.506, 0.26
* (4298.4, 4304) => 0.299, 0.09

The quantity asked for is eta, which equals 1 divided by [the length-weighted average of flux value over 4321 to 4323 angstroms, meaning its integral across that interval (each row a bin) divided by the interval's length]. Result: 0.266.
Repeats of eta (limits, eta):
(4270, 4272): 0.481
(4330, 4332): 0.230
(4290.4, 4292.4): 0.349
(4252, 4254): 0.338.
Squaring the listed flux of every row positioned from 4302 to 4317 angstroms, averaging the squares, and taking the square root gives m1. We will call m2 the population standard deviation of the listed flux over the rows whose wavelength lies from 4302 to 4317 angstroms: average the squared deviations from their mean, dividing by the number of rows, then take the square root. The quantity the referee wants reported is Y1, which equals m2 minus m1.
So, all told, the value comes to -2.0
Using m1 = 2.9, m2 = 0.84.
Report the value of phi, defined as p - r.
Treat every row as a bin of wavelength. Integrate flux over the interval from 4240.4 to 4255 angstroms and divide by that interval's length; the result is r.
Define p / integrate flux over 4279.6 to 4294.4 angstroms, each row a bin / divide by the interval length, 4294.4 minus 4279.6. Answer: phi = -0.2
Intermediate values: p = 3.0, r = 3.2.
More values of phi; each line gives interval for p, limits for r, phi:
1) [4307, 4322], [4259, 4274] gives 0.3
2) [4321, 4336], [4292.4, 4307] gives 1.1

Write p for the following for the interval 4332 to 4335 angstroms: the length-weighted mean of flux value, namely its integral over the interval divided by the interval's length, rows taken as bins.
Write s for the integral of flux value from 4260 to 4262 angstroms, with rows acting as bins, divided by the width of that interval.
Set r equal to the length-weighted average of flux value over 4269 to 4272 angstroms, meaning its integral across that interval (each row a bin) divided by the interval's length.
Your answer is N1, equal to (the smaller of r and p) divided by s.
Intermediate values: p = 4.5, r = 2.5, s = 2.47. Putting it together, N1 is 1.0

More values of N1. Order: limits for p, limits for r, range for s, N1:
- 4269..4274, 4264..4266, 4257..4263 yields 0.8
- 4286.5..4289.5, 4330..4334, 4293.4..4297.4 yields 0.9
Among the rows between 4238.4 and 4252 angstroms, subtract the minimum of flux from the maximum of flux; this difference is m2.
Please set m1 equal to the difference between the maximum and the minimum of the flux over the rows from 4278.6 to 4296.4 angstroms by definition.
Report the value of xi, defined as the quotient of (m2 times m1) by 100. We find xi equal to 0.037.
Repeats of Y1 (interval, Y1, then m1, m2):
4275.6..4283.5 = -2.9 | 3.3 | 0.35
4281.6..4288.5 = -3.0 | 3.2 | 0.20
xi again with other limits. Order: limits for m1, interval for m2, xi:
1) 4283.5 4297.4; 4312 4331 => 0.056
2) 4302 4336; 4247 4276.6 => 0.080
